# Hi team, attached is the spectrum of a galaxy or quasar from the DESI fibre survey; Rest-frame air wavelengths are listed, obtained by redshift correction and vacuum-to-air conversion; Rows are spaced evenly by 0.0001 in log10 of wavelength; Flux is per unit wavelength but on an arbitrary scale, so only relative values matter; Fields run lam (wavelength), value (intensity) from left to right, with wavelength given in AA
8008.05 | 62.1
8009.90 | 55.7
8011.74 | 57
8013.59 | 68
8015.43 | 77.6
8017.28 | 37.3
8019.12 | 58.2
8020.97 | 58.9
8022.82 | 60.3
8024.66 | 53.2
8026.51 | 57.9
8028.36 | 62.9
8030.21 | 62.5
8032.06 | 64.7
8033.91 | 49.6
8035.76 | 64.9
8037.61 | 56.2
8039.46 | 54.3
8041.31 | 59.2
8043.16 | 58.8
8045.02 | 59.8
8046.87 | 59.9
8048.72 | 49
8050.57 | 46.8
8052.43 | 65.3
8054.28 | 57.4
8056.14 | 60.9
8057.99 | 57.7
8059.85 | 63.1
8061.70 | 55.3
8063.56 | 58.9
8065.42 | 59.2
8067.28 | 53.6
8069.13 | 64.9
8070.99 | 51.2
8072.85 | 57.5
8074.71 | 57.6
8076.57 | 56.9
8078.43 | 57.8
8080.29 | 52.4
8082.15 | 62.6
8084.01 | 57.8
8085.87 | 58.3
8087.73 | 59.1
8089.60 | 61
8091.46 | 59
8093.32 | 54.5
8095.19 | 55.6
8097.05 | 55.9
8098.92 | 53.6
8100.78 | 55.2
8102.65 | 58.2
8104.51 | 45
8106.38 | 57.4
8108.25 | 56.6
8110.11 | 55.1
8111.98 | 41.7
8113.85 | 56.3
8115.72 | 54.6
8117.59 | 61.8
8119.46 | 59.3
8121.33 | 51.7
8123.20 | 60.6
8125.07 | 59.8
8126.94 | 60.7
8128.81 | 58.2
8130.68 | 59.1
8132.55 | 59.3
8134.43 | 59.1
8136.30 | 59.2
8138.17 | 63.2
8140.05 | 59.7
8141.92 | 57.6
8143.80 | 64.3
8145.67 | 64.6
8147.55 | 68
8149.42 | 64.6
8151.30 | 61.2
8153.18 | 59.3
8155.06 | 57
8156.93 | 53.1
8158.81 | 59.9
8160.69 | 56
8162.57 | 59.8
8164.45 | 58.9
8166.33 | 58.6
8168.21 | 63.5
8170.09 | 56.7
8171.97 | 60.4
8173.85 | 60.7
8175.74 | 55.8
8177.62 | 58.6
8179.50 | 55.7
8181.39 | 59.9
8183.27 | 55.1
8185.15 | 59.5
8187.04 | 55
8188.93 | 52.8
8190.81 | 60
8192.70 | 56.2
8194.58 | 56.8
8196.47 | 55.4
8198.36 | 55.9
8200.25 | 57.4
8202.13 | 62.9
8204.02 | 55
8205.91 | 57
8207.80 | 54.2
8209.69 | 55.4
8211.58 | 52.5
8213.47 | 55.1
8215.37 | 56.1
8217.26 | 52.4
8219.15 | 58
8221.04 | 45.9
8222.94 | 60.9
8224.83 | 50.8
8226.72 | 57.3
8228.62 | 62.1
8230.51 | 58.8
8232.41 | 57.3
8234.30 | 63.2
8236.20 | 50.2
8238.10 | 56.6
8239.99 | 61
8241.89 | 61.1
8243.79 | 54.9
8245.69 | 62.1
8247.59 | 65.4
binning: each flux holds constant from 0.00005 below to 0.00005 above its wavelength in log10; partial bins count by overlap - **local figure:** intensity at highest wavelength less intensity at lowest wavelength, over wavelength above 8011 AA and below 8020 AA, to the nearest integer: 1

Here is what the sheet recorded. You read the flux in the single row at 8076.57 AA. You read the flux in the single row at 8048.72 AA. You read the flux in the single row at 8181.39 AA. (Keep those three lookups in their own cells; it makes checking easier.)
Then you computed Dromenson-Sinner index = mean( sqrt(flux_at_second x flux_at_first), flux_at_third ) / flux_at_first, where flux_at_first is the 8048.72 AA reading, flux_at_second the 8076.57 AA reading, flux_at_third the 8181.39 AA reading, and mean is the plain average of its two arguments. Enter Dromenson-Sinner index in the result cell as 1.15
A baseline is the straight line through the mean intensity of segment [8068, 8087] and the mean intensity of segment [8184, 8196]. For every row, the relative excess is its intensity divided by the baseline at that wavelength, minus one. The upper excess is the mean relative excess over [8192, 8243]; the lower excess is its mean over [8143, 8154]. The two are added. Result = 0.12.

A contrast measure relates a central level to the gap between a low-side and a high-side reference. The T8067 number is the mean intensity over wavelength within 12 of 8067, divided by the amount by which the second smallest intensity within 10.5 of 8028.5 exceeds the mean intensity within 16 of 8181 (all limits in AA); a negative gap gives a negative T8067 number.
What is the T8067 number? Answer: -13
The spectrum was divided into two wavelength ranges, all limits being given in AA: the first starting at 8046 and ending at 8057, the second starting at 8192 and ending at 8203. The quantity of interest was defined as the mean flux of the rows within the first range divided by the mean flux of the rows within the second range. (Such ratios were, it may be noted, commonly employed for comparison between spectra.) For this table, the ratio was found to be 0.98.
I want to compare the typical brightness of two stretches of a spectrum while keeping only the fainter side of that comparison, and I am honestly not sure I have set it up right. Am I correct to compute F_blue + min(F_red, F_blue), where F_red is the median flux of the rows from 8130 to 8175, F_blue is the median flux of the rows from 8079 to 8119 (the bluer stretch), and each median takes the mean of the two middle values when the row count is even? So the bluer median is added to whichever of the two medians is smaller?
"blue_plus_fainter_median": 113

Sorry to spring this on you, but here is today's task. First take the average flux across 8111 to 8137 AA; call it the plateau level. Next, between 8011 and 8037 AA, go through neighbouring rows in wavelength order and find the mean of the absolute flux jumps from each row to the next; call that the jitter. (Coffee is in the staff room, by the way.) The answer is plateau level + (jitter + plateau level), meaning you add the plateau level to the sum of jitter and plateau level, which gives 125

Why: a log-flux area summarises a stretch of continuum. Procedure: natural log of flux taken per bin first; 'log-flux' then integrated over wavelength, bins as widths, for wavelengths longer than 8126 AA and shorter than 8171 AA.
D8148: 184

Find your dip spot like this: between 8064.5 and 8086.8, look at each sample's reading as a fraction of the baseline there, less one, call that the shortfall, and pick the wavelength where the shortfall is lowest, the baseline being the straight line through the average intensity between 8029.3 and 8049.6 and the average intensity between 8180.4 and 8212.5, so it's 8070.99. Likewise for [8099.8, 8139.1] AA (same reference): 8111.98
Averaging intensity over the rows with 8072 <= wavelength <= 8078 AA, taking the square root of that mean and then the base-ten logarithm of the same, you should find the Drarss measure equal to 0.879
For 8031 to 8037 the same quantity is 0.888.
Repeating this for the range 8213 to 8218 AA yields 0.868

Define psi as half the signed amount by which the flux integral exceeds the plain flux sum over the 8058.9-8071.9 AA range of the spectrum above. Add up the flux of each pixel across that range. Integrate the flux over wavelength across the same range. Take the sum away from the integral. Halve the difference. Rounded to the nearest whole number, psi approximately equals 174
